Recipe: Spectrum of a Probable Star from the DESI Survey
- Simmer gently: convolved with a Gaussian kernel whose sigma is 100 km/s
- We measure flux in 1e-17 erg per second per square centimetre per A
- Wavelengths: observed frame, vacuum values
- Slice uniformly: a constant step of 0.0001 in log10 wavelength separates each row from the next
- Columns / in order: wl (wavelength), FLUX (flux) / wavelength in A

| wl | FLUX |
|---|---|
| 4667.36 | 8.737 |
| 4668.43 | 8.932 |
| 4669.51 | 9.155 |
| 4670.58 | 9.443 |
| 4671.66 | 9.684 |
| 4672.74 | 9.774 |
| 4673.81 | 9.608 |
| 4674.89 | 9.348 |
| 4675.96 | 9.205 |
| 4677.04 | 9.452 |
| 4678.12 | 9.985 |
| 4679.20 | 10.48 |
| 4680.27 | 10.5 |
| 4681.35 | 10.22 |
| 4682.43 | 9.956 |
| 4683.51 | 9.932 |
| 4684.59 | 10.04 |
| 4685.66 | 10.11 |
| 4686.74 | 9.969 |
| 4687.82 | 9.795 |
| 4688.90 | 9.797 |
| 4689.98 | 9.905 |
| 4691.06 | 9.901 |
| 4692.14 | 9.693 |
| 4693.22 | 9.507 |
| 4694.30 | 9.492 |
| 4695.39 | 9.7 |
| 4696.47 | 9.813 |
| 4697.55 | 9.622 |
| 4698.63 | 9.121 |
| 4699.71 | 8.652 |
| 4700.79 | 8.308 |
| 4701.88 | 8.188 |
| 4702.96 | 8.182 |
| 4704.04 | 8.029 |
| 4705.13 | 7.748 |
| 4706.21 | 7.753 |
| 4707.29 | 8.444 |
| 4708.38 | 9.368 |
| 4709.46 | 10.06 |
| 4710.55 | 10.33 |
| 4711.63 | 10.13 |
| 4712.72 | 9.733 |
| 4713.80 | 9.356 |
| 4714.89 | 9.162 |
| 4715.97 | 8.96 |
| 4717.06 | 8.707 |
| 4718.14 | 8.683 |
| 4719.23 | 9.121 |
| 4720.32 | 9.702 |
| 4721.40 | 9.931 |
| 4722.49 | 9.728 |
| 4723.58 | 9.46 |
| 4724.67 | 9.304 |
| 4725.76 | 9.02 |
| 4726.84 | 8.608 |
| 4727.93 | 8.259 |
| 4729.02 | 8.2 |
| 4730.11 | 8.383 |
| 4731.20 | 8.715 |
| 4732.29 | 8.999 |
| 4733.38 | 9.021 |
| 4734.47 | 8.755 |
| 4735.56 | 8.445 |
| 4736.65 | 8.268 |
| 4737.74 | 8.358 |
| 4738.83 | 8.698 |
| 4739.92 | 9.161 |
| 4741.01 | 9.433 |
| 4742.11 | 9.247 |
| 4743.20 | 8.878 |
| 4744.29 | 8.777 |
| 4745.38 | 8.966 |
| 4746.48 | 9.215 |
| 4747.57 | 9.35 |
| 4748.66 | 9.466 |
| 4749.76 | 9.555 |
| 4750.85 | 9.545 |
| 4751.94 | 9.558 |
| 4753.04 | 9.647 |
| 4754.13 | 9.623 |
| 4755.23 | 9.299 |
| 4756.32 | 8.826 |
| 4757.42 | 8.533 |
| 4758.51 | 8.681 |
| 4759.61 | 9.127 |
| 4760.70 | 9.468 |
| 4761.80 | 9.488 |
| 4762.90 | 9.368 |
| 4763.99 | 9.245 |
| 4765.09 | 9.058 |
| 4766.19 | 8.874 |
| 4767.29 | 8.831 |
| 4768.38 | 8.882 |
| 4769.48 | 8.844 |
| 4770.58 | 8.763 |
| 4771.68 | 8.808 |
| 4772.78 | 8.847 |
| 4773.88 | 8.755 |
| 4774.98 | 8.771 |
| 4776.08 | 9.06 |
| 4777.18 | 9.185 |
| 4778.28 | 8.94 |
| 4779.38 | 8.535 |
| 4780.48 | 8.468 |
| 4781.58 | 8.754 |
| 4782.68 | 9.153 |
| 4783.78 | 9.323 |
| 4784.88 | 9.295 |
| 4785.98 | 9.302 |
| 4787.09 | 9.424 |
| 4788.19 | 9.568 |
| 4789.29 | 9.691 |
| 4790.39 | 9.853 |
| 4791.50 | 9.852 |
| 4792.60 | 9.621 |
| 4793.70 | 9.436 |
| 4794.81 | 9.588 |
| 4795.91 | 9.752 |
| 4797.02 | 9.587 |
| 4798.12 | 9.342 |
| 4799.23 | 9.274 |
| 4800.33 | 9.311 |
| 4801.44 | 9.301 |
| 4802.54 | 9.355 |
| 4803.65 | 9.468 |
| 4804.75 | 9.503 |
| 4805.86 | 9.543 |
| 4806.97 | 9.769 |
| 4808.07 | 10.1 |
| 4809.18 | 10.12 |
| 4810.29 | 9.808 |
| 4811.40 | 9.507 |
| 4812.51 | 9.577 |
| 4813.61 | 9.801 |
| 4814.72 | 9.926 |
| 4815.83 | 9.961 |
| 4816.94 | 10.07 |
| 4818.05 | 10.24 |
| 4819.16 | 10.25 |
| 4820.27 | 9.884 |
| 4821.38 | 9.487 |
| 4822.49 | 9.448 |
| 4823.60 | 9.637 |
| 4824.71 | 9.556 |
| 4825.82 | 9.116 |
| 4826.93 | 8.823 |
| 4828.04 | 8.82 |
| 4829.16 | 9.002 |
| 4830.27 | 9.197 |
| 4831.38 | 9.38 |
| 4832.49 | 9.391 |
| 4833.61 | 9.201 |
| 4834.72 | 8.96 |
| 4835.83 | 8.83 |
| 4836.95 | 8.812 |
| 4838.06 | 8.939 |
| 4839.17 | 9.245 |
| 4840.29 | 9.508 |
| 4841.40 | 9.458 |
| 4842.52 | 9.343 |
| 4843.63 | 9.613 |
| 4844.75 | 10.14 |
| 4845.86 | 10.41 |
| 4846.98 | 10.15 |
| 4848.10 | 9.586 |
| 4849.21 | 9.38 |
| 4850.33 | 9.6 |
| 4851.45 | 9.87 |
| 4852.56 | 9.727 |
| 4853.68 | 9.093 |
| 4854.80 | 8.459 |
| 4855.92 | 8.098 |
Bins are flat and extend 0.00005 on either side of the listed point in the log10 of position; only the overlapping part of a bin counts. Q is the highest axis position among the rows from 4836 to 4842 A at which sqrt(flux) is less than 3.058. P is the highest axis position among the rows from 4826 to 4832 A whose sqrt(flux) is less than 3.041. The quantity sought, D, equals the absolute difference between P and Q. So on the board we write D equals 8.9 A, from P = 4830.27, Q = 4839.17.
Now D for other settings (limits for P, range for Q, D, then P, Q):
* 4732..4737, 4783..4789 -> 49.3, 4736.65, 4785.98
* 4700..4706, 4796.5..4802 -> 96.3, 4705.13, 4801.44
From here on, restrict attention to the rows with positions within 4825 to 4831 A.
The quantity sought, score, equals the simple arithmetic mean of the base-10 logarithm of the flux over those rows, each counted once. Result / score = 0.954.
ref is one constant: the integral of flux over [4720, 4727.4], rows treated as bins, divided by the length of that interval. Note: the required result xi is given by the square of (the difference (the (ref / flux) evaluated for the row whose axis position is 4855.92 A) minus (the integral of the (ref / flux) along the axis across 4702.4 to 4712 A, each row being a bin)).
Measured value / 83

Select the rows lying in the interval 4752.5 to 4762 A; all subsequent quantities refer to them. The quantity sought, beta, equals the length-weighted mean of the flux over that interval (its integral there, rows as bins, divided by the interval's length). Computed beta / 9.18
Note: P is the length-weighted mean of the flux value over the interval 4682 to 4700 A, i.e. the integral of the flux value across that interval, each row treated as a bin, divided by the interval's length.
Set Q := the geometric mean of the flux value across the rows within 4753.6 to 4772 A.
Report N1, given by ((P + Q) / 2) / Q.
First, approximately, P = 9.7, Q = 9.04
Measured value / 1.04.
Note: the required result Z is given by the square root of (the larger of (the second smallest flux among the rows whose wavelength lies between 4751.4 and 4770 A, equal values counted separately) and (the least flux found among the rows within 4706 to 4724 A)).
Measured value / 2.95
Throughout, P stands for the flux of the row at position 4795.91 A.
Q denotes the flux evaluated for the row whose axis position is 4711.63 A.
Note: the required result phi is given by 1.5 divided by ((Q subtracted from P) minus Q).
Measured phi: -0.14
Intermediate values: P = 9.752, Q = 10.13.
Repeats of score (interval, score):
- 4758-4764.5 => 0.965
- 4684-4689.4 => 0.997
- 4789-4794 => 0.986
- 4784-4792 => 0.981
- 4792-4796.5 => 0.982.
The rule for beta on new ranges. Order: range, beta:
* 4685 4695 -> 9.80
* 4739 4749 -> 9.14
